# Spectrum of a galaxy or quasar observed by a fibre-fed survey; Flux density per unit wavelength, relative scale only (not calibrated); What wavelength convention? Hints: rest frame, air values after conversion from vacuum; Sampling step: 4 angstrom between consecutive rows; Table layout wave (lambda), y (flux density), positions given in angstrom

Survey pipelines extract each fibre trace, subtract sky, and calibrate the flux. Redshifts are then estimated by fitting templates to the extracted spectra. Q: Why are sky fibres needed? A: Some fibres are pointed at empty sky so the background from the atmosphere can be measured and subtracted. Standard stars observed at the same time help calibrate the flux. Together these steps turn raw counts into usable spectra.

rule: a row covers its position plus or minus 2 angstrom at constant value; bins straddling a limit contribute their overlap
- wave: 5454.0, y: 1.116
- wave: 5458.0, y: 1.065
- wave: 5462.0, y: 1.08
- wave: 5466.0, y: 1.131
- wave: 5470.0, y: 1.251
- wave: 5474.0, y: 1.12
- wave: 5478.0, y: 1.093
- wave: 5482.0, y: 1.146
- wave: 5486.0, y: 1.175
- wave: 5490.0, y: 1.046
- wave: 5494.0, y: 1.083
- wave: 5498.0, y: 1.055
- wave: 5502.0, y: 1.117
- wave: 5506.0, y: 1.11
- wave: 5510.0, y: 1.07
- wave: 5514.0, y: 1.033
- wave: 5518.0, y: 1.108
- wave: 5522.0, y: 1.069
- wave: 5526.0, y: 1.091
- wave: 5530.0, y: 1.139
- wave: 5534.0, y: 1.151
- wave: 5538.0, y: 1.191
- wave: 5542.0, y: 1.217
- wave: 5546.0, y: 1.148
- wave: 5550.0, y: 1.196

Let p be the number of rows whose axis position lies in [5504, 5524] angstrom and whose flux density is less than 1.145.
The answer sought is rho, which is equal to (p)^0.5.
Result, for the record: 2.2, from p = 5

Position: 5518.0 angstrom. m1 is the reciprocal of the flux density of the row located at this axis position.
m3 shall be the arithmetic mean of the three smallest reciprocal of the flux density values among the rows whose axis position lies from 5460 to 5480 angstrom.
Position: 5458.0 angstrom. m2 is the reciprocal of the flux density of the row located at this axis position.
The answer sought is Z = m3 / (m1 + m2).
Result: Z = 0.466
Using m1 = 0.903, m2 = 0.94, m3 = 0.86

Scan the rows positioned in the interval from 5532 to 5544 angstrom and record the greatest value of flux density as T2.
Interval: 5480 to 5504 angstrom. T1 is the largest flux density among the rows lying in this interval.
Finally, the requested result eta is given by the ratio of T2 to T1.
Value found 1.04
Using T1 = 1.175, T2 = 1.217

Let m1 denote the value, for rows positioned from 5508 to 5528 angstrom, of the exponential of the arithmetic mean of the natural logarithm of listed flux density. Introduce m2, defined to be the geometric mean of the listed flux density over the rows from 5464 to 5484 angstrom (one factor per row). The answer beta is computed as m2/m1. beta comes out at 1.07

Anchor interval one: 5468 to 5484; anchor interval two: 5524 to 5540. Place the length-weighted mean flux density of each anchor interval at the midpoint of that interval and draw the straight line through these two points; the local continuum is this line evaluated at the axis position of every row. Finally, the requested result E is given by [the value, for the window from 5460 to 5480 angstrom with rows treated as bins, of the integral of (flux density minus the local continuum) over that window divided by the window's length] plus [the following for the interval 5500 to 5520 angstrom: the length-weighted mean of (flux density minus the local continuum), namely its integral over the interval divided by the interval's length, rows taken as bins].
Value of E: -0.08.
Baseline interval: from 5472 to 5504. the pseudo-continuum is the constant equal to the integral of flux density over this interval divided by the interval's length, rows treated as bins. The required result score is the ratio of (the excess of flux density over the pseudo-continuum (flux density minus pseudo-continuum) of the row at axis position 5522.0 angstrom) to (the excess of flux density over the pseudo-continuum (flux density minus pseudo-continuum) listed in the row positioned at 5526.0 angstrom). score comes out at 3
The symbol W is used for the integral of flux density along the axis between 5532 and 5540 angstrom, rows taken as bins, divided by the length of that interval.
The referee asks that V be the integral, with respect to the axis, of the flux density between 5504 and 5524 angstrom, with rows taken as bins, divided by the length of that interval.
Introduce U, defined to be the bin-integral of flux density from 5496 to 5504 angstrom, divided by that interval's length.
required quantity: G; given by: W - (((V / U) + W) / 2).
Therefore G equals 0.09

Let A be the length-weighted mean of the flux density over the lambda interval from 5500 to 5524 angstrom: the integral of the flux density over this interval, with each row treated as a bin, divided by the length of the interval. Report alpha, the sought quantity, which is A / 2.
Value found 0.542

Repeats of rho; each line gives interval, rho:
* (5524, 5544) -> 1.4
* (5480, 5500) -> 1.7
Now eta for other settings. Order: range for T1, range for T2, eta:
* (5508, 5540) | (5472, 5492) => 0.99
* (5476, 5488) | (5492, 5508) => 0.95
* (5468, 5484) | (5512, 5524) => 0.89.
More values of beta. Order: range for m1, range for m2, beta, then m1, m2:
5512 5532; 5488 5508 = 0.99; 1.09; 1.08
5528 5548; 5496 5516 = 0.92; 1.17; 1.08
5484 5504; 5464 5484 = 1.05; 1.09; 1.15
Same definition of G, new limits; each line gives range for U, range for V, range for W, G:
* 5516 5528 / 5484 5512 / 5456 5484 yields 0.06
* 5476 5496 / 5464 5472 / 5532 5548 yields 0.05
